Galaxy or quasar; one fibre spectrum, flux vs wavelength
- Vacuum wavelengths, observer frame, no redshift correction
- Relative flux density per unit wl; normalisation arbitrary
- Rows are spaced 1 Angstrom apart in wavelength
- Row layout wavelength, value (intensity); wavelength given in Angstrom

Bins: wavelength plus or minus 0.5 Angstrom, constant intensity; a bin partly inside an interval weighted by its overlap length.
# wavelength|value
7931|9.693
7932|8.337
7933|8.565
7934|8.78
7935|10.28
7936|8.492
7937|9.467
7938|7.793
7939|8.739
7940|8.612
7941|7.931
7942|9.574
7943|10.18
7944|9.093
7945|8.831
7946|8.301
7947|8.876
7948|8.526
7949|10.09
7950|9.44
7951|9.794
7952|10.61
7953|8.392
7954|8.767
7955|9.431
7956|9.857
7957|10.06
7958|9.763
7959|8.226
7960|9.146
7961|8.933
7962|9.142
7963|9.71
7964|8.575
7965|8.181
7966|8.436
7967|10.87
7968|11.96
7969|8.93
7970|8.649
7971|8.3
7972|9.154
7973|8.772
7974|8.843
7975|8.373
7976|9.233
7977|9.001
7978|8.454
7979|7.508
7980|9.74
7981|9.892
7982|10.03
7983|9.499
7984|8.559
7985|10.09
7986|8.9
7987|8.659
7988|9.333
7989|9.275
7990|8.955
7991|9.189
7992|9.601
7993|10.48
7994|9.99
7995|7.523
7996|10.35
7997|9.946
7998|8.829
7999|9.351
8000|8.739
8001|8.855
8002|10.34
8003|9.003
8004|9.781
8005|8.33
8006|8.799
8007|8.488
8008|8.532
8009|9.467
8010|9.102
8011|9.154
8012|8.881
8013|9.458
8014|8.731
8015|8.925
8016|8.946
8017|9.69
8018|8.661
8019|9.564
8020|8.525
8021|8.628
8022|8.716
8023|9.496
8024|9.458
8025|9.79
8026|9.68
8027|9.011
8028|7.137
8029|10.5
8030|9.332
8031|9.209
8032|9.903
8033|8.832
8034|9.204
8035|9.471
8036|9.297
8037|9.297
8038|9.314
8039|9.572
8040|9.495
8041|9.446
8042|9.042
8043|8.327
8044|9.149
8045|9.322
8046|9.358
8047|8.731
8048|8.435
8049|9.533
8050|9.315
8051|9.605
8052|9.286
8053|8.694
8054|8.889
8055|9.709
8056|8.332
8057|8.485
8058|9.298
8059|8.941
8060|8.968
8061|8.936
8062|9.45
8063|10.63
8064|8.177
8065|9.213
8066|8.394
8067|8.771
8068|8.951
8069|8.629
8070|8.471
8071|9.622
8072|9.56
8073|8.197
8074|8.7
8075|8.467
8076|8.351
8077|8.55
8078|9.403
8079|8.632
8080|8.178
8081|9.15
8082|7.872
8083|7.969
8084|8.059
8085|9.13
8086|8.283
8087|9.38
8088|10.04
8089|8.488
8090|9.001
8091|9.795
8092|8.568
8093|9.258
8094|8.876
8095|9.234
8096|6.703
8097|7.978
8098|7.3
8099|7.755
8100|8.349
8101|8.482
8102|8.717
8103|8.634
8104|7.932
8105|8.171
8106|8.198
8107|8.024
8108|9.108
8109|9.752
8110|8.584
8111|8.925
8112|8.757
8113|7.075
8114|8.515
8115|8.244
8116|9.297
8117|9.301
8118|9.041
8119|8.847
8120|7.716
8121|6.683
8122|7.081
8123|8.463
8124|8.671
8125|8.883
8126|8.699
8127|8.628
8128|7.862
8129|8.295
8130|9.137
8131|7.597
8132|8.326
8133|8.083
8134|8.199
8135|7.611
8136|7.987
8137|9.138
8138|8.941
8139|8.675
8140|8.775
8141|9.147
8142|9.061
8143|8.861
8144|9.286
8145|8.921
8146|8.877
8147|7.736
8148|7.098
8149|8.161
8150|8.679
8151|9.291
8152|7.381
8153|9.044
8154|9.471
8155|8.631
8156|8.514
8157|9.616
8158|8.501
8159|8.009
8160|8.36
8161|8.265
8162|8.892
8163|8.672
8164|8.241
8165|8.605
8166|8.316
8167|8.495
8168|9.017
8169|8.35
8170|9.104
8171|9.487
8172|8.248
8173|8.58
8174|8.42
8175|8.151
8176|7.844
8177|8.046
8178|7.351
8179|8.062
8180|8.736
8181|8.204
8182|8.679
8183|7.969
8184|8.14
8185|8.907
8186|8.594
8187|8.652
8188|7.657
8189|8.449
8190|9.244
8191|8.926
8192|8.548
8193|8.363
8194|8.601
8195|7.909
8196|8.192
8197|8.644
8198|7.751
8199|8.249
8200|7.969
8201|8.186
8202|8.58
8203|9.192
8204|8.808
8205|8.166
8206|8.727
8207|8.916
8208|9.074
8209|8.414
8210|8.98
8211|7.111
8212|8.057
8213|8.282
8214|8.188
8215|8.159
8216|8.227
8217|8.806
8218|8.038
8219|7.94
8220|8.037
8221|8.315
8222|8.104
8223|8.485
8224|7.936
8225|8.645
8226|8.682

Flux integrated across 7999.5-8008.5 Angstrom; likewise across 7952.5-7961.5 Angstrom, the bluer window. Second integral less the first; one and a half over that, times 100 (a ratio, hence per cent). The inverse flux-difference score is 88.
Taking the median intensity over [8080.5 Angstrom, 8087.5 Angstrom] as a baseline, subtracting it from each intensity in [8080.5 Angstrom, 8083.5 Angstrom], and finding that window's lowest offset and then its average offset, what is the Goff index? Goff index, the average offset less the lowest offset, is 0.46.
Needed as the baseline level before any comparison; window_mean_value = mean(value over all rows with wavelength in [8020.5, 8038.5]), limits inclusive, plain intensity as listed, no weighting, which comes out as 9.24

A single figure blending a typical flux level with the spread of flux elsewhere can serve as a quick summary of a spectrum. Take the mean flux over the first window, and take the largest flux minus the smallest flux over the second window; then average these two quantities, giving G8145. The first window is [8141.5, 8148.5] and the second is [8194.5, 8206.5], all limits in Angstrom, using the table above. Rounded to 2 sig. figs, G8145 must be 5.0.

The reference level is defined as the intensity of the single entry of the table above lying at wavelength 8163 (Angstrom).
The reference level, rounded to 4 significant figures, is 8.672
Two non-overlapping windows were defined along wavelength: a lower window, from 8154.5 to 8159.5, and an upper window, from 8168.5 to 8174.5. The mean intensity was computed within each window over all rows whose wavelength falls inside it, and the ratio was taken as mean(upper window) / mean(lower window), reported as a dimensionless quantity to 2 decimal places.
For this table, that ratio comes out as 1.01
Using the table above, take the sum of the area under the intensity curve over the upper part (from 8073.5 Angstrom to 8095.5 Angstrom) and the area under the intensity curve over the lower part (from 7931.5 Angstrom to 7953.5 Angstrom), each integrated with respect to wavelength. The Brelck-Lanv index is 392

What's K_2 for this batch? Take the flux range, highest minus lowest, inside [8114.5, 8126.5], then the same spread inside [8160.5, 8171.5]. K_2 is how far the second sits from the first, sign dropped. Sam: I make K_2 1.4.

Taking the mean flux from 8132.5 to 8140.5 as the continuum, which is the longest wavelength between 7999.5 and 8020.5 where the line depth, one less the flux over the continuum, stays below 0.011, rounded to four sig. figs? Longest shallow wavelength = 8020 Angstrom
